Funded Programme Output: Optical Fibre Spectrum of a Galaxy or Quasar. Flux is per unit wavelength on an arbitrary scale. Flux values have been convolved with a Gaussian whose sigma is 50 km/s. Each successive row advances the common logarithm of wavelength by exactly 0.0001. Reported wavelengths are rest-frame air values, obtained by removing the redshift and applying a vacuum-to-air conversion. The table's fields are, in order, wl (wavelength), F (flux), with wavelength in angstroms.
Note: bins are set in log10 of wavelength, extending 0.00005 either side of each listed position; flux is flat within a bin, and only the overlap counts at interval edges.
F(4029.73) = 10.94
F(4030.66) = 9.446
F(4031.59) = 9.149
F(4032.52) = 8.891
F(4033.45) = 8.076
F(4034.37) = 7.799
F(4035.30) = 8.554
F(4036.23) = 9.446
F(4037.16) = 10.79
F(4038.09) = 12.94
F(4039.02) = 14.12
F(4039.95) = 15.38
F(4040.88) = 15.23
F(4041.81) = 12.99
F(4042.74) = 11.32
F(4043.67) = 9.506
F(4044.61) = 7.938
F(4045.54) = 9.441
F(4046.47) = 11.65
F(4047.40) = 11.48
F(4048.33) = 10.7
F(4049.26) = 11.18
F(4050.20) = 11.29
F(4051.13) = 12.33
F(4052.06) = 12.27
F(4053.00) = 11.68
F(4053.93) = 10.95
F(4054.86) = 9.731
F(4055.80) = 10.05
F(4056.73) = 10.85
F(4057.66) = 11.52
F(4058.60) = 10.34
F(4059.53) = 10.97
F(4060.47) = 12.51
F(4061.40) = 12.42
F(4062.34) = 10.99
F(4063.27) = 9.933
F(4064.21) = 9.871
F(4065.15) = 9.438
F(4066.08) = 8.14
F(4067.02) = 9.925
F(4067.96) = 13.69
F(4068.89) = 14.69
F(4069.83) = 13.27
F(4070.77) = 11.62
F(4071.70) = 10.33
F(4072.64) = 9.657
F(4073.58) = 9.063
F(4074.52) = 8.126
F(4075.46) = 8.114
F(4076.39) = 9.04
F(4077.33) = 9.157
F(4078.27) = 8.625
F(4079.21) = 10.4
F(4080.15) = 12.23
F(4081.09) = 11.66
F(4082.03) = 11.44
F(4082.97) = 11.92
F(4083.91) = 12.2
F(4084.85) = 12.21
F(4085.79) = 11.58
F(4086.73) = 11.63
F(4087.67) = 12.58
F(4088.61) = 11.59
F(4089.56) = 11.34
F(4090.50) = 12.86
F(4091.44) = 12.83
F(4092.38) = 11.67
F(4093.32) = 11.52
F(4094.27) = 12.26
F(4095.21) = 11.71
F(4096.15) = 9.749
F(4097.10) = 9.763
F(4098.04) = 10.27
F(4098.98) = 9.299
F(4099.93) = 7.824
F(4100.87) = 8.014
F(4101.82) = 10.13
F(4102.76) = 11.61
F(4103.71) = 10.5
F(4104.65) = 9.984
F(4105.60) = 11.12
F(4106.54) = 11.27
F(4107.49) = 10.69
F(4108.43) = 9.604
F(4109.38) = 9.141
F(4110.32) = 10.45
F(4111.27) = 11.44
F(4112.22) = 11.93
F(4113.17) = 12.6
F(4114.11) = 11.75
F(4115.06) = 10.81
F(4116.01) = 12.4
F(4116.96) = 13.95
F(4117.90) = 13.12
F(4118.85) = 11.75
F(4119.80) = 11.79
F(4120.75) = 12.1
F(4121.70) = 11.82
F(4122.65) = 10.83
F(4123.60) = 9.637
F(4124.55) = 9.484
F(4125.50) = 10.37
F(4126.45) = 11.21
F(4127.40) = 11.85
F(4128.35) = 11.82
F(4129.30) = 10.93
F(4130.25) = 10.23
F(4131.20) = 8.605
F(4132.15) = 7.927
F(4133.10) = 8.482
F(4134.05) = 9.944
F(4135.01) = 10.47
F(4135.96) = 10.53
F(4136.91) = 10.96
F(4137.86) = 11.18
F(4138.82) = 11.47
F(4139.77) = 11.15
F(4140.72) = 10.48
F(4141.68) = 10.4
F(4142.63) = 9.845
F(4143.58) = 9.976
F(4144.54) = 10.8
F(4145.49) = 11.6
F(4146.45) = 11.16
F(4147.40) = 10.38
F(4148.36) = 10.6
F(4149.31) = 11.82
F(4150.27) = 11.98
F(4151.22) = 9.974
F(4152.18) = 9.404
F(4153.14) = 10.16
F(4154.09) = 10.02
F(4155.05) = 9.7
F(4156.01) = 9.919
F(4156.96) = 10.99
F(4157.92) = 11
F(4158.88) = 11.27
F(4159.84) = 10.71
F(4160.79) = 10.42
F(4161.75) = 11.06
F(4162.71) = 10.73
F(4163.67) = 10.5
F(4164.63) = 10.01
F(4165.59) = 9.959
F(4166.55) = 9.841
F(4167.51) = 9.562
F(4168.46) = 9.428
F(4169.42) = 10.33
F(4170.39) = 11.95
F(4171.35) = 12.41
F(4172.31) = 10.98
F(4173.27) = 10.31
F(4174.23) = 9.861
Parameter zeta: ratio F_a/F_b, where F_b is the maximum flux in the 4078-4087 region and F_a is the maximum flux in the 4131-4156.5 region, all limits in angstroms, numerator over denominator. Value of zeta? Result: 0.98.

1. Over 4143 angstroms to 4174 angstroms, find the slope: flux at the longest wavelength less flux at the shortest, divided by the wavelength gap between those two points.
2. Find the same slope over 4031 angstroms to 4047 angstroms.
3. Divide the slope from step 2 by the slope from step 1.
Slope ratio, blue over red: 15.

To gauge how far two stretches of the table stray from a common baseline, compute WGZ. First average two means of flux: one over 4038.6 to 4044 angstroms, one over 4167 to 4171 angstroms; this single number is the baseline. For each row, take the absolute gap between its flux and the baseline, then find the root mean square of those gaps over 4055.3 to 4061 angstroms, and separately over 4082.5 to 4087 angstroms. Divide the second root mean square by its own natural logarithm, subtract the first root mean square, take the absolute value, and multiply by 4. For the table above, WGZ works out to 5.4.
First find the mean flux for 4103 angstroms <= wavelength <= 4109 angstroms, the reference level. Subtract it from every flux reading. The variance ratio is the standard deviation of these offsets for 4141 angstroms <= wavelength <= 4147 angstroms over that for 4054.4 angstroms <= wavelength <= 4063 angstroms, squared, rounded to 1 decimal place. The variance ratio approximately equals 0.5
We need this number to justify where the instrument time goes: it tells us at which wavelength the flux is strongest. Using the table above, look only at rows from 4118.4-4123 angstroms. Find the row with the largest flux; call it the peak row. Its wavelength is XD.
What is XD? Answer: 4120.75 angstroms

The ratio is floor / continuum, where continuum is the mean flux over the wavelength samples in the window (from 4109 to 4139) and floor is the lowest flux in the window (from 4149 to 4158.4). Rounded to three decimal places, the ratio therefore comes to 0.857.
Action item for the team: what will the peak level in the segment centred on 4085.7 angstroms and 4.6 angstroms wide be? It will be 12.58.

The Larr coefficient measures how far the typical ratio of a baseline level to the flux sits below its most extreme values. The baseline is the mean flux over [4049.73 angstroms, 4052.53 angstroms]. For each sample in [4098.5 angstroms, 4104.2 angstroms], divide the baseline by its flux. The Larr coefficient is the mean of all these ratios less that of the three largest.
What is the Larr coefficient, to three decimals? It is -0.160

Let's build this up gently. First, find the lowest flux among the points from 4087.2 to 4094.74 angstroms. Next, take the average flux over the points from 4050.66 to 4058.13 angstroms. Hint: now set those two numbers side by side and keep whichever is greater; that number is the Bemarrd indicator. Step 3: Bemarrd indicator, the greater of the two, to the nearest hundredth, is 11.34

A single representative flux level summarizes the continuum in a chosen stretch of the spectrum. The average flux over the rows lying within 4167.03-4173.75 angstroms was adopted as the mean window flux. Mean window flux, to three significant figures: 10.7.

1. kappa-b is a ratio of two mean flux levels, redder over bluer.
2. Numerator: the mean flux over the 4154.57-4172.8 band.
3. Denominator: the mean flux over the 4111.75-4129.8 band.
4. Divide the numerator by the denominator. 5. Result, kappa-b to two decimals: 0.91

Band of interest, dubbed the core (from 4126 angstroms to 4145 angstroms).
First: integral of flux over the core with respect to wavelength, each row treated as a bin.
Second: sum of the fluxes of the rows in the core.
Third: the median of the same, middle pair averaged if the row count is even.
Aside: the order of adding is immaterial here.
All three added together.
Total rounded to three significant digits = 417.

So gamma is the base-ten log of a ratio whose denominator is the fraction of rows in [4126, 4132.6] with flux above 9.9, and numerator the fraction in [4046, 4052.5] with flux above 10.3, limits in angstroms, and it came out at 0.1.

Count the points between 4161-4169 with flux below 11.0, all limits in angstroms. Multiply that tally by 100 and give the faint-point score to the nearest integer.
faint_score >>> 700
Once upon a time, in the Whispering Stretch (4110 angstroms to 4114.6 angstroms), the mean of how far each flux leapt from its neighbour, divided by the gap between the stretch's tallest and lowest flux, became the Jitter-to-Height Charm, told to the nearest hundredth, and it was 0.35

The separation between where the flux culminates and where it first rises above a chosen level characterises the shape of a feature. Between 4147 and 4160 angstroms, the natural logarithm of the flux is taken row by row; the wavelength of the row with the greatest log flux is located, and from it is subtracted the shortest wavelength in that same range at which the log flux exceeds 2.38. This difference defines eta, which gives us 1.0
